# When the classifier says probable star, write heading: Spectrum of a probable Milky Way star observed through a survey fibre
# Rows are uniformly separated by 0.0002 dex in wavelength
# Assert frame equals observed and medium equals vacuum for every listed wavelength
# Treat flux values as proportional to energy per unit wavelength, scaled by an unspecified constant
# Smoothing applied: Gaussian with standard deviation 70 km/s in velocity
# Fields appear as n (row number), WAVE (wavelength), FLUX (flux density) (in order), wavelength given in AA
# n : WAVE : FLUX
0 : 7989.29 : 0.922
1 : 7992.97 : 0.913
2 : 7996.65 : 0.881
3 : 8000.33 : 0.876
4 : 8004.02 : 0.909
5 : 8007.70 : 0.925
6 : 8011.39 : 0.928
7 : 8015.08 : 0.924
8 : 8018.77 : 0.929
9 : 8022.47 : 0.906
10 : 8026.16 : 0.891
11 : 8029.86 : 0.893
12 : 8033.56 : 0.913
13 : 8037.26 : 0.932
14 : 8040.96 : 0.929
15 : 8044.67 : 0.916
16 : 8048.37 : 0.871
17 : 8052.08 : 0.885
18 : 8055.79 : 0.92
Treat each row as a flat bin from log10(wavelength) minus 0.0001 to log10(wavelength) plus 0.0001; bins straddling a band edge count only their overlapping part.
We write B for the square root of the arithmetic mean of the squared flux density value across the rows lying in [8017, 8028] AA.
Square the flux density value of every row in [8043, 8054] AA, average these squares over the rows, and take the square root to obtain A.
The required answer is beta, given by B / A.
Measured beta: 1.02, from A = 0.891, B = 0.909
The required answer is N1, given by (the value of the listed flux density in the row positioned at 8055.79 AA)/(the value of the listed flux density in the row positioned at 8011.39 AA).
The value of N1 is 0.99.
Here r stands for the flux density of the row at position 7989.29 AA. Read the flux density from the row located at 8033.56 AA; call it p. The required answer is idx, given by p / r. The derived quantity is 0.99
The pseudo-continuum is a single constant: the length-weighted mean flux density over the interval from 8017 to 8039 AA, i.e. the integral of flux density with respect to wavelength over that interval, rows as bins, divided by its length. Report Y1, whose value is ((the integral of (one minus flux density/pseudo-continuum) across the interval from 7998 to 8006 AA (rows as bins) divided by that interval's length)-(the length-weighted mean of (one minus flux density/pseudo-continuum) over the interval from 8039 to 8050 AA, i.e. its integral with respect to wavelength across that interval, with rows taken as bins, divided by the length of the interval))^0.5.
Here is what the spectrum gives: 0.12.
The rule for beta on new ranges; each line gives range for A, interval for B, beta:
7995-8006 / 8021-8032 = 1.01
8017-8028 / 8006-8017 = 1.02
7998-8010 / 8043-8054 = 0.99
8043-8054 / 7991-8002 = 1.00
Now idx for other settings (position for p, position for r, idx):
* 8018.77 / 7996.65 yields 1.05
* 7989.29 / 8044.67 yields 1.01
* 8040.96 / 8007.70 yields 1.00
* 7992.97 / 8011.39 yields 0.98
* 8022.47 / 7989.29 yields 0.98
